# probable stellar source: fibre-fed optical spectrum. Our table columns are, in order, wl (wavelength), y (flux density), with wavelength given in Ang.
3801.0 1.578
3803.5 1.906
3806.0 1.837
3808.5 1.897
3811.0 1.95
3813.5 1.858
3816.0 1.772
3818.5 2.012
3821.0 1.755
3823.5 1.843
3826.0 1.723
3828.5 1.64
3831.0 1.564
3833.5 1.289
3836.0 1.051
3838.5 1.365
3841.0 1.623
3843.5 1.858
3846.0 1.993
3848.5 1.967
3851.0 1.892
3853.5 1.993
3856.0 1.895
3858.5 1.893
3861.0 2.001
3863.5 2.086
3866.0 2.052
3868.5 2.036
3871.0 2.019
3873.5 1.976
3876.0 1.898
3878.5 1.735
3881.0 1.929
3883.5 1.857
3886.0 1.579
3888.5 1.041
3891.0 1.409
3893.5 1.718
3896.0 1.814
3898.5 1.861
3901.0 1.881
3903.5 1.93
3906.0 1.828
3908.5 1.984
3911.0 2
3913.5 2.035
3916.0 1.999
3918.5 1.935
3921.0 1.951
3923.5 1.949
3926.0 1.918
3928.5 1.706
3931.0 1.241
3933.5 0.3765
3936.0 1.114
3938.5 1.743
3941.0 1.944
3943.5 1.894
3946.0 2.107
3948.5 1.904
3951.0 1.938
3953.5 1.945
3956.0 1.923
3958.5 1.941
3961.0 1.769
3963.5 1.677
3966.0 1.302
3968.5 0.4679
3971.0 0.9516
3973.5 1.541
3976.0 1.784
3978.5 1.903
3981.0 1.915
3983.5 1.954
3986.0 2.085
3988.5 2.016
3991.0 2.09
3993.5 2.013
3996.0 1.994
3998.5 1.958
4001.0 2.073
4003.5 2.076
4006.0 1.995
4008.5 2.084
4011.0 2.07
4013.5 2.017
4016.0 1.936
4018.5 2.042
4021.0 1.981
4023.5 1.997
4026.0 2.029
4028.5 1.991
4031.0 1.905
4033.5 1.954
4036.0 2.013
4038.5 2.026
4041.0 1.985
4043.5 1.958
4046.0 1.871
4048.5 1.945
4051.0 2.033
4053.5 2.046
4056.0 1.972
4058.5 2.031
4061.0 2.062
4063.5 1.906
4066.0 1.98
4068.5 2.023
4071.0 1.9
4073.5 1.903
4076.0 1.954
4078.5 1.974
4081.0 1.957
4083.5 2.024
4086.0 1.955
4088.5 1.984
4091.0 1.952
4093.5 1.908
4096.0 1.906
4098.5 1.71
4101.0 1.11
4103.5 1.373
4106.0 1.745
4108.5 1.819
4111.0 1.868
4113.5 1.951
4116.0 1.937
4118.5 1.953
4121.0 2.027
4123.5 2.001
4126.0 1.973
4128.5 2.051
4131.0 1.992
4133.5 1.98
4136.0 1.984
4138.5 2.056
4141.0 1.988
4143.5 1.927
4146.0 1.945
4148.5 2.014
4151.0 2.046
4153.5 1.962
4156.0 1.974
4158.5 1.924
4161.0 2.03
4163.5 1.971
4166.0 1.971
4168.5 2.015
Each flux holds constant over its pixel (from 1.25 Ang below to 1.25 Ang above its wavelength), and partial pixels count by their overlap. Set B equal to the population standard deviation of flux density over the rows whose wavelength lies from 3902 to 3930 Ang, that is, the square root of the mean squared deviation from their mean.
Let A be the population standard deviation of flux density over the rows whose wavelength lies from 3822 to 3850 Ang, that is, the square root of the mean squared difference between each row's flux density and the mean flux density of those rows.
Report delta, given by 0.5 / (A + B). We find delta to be 1.3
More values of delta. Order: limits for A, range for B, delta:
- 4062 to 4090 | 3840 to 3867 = 3.1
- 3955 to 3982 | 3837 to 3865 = 0.8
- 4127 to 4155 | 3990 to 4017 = 5.4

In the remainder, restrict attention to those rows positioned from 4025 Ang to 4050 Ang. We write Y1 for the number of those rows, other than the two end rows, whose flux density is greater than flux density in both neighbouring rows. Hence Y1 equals 1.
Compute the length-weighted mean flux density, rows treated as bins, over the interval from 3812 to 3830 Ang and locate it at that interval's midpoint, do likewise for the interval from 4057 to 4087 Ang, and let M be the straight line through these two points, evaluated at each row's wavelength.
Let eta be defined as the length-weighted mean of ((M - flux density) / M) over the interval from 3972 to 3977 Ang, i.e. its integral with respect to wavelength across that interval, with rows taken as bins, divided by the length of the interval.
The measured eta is 0.15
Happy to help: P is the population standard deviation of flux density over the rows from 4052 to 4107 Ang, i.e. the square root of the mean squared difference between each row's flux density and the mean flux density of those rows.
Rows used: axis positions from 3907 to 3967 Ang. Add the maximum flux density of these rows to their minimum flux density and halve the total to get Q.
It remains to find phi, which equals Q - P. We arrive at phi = 1.0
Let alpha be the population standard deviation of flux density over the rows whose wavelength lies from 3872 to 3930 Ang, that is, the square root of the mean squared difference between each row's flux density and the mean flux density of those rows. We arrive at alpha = 0.22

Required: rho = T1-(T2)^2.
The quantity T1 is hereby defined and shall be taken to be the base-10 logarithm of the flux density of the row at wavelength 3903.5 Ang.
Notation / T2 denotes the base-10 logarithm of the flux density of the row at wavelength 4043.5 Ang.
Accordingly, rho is 0.20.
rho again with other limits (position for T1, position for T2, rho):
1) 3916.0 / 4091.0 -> 0.22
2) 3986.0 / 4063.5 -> 0.24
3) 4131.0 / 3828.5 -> 0.25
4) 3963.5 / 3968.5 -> 0.12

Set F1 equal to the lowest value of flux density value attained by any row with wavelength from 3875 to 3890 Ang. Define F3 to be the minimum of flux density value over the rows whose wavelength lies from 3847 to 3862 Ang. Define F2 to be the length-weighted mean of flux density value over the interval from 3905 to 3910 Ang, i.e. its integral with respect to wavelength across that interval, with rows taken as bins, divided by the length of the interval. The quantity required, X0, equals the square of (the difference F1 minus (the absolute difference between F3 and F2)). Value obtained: 1.0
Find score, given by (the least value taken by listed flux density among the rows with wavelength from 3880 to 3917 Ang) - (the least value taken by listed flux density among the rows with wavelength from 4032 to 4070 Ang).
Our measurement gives -0.8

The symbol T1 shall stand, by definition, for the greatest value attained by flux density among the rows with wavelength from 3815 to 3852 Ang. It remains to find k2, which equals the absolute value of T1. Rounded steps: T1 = 2.012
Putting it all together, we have 2.01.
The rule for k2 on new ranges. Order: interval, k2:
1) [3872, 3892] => 1.98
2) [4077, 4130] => 2.05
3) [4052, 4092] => 2.06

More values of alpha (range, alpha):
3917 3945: 0.48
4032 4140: 0.17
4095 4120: 0.27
